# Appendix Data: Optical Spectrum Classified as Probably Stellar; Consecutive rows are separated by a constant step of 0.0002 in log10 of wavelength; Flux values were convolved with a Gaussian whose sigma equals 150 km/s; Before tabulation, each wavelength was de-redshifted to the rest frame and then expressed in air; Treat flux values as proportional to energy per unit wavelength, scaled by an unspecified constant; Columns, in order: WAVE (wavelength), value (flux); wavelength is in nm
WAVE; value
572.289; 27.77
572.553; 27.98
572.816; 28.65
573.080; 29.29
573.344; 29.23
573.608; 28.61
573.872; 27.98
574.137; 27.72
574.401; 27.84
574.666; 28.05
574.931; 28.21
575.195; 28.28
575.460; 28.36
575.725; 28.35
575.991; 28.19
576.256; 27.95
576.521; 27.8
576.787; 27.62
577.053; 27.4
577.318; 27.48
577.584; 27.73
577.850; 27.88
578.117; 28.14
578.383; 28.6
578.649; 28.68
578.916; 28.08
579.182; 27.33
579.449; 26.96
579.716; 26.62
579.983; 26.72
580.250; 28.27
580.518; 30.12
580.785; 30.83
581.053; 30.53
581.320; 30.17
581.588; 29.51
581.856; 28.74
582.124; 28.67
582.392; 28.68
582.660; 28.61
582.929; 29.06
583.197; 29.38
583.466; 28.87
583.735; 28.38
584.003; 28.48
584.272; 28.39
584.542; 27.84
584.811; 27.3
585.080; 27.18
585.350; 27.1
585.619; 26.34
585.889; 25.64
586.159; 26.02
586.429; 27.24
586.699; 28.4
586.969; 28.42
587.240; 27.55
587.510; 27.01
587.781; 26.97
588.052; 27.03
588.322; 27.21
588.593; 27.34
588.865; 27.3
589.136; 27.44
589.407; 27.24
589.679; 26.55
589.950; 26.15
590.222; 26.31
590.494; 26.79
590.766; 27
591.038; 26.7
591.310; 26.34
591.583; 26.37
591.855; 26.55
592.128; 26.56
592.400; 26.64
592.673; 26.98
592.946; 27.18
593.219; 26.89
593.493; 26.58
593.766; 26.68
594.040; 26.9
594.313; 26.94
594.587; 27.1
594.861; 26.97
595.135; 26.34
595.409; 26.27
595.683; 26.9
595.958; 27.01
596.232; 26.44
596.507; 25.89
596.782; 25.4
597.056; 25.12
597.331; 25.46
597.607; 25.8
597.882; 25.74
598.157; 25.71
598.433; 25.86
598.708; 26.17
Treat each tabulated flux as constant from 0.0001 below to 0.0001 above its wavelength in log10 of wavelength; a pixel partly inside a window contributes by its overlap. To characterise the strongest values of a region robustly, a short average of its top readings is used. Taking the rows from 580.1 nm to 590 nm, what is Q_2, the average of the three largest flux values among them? 30.5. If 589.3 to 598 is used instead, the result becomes 27.2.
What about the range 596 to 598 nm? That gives 26.0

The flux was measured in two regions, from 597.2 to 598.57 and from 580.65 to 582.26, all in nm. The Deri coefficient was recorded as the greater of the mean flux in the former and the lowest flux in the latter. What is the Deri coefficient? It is 28.7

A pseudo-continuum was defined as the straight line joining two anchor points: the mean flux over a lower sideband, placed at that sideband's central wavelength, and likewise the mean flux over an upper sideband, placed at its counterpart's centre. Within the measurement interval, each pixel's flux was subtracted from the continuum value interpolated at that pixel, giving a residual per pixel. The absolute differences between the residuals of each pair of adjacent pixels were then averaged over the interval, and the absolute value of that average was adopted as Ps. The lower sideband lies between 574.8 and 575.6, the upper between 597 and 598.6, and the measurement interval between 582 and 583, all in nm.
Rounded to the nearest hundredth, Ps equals 0.19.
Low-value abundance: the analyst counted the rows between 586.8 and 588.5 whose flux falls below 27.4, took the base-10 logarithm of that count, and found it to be 0.60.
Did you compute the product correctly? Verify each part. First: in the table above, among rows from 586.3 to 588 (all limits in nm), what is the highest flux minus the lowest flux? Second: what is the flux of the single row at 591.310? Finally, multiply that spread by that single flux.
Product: 38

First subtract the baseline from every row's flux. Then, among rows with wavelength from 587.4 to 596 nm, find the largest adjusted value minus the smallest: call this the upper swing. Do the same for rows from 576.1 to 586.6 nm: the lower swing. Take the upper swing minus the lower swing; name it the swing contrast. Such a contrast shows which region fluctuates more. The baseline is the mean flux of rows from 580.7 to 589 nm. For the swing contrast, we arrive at -3.9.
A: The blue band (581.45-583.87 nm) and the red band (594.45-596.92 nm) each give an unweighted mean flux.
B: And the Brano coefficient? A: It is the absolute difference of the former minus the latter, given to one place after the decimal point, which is 2.4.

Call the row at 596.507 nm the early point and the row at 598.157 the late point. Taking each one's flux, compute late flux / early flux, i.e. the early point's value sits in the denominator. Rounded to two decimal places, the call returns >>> 0.99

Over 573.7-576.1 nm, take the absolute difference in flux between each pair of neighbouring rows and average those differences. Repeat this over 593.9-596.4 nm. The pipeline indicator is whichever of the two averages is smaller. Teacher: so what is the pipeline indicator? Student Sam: 0.13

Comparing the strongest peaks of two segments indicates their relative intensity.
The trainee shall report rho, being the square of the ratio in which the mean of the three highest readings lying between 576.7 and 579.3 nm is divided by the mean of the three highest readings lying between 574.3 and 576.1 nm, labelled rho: 1.01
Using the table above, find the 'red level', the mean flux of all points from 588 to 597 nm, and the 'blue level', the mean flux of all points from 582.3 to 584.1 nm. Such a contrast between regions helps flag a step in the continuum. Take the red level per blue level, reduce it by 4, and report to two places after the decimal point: -3.07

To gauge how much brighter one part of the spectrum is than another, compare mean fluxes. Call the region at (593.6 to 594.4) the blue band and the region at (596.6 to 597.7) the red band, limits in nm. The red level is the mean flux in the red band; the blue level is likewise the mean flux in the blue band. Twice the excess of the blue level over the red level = 2.8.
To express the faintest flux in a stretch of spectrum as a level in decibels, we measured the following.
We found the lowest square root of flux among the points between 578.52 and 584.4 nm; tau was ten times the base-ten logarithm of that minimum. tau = 7.13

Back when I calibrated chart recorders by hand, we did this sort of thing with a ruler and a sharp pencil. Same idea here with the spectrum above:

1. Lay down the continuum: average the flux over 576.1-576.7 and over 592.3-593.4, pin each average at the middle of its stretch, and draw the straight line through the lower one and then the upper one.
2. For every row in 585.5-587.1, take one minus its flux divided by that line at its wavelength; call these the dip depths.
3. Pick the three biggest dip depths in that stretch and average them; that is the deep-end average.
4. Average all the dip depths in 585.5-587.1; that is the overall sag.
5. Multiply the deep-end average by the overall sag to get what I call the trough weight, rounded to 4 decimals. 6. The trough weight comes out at 0.0005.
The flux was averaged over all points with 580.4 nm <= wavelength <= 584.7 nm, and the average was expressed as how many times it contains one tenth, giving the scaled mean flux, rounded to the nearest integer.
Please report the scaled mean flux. 291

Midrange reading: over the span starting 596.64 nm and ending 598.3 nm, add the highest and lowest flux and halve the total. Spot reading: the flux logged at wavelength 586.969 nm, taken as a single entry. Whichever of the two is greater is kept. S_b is 28.4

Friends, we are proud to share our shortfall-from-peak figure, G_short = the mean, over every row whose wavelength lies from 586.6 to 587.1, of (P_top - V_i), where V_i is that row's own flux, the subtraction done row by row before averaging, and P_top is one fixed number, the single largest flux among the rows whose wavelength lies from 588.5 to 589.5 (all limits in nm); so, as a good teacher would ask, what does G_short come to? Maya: -1.0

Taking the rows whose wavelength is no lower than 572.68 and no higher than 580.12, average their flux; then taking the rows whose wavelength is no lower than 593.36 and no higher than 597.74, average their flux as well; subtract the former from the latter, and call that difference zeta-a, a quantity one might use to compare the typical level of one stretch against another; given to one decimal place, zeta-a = -1.6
